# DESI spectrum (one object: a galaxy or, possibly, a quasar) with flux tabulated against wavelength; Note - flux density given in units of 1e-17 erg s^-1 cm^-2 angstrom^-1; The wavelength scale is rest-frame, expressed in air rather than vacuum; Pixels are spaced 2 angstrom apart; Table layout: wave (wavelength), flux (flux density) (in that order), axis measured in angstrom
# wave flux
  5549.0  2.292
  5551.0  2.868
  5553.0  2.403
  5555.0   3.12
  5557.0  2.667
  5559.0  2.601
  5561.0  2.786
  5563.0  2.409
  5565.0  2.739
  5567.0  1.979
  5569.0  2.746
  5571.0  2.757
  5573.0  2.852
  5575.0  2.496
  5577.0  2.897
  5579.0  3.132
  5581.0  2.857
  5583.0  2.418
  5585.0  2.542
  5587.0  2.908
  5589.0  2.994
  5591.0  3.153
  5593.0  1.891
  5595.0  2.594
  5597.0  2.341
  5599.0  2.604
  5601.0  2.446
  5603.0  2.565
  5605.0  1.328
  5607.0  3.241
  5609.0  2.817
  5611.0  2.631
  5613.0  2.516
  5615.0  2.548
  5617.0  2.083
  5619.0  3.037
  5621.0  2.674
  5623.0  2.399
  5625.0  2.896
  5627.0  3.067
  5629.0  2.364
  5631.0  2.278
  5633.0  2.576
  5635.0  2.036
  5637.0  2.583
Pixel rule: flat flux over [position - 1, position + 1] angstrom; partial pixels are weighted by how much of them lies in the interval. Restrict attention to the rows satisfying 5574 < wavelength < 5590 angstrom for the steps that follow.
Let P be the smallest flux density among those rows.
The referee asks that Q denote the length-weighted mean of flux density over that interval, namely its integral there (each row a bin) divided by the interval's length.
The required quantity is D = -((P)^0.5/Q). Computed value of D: -0.56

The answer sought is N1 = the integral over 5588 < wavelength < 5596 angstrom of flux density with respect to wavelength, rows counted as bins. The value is 21.3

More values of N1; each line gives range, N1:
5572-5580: 22.8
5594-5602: 20.0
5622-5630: 21.5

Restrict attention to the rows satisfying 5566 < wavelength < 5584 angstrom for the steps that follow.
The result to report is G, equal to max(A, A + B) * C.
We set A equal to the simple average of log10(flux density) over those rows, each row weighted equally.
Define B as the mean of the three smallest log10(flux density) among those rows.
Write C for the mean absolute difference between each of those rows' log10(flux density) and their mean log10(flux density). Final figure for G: 0.034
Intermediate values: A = 0.425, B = 0.359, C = 0.044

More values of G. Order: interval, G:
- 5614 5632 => 0.037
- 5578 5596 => 0.042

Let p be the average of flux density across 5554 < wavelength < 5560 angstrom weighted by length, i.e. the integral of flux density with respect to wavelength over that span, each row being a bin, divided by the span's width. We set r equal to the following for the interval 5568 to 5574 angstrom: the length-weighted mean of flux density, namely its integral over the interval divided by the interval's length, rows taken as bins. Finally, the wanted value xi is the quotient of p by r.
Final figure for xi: 1.00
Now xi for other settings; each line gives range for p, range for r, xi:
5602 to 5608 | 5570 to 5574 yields 0.85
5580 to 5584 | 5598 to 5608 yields 1.08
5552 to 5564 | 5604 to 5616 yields 1.06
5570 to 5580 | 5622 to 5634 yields 1.09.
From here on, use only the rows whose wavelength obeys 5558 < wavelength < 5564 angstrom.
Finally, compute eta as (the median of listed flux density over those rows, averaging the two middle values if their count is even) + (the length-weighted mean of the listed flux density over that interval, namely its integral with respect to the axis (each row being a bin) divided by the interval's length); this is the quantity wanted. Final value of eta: 5.20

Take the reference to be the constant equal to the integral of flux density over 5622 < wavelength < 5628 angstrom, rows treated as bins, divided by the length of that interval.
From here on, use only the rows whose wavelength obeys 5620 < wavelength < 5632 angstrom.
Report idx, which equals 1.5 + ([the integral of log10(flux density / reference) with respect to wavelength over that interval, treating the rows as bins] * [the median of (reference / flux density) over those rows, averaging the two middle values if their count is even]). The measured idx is 1.09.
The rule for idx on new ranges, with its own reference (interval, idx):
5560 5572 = 1.03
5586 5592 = 1.69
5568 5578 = 1.43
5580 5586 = 1.30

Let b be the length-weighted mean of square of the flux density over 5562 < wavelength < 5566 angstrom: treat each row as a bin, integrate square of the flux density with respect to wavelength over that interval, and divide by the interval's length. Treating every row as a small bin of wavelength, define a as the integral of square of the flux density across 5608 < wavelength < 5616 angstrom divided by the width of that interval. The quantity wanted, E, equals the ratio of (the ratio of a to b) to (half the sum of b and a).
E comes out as 0.153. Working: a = 6.92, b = 6.7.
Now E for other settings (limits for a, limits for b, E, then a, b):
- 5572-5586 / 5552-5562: 0.136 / 7.58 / 7.4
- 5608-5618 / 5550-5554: 0.137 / 6.40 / 7.0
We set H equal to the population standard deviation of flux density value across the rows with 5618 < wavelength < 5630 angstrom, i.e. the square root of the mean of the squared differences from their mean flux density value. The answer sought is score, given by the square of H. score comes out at 0.080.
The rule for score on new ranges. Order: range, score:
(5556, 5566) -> 0.017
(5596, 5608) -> 0.321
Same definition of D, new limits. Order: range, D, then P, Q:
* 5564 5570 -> -0.57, 1.979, 2.49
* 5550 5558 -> -0.56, 2.403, 2.76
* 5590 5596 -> -0.54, 1.891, 2.55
